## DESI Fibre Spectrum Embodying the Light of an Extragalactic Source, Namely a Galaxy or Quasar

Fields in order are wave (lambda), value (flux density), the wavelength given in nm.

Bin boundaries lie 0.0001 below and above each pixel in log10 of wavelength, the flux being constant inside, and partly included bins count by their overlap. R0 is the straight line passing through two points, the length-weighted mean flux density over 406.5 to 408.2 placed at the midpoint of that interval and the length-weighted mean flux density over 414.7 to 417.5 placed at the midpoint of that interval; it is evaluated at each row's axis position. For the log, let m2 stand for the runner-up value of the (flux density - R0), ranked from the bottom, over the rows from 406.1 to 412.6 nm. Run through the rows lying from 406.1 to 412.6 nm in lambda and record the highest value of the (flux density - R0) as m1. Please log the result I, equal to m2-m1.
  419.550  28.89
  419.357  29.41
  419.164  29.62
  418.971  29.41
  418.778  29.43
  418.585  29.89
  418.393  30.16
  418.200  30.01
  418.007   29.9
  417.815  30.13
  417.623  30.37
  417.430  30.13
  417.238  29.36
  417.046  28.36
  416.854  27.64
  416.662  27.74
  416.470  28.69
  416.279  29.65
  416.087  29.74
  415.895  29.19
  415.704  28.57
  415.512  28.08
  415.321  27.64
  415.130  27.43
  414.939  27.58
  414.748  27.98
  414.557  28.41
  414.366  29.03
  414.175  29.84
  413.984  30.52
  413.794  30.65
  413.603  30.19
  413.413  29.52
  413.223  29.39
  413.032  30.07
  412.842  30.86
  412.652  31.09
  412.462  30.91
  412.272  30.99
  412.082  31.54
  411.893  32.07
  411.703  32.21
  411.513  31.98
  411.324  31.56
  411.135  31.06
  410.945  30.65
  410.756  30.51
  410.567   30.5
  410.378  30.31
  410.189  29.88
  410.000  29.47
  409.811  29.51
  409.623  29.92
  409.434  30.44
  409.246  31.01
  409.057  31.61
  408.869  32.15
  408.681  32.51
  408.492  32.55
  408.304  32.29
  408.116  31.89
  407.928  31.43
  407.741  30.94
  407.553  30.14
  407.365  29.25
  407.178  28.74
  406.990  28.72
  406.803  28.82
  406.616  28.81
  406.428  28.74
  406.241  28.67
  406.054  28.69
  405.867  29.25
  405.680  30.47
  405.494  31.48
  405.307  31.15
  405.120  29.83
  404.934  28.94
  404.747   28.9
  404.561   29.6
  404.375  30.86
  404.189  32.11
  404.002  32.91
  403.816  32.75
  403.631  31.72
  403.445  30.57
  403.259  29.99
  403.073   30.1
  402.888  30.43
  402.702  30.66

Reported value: -4.26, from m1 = 3.0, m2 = -1.2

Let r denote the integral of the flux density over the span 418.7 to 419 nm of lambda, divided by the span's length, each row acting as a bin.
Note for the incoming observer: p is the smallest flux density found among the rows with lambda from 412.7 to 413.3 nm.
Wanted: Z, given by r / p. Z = 1.00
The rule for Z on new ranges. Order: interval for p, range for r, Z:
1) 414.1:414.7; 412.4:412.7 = 1.09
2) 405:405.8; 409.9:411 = 1.01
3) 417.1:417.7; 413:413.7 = 1.01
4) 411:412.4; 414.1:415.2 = 0.92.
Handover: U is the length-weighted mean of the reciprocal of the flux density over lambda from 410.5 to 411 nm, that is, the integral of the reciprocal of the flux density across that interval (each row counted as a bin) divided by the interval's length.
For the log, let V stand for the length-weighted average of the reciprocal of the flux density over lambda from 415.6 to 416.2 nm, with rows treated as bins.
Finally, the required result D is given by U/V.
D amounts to 0.96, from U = 0.0328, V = 0.0342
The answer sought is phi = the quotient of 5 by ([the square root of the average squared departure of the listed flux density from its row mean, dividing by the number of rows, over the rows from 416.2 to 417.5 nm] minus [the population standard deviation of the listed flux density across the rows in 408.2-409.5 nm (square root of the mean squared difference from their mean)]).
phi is 37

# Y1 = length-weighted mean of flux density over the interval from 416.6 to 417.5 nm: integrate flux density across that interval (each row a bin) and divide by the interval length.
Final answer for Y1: 28.6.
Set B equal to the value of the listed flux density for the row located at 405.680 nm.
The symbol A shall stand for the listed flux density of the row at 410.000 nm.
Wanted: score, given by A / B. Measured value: 0.967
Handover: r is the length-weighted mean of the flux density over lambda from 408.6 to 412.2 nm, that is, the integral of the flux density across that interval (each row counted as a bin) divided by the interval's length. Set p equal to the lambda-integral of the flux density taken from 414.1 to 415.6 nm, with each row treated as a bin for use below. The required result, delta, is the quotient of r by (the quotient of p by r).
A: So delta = 22.7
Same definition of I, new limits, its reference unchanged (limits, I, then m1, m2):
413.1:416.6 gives -2.90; 1.8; -1.1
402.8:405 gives -3.83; 2.6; -1.3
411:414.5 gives -2.59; 3.0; 0.4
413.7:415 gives -2.53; 1.8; -0.7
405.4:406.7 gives -2.70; 1.4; -1.3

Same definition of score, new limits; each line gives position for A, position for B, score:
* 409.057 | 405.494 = 1.004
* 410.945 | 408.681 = 0.943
